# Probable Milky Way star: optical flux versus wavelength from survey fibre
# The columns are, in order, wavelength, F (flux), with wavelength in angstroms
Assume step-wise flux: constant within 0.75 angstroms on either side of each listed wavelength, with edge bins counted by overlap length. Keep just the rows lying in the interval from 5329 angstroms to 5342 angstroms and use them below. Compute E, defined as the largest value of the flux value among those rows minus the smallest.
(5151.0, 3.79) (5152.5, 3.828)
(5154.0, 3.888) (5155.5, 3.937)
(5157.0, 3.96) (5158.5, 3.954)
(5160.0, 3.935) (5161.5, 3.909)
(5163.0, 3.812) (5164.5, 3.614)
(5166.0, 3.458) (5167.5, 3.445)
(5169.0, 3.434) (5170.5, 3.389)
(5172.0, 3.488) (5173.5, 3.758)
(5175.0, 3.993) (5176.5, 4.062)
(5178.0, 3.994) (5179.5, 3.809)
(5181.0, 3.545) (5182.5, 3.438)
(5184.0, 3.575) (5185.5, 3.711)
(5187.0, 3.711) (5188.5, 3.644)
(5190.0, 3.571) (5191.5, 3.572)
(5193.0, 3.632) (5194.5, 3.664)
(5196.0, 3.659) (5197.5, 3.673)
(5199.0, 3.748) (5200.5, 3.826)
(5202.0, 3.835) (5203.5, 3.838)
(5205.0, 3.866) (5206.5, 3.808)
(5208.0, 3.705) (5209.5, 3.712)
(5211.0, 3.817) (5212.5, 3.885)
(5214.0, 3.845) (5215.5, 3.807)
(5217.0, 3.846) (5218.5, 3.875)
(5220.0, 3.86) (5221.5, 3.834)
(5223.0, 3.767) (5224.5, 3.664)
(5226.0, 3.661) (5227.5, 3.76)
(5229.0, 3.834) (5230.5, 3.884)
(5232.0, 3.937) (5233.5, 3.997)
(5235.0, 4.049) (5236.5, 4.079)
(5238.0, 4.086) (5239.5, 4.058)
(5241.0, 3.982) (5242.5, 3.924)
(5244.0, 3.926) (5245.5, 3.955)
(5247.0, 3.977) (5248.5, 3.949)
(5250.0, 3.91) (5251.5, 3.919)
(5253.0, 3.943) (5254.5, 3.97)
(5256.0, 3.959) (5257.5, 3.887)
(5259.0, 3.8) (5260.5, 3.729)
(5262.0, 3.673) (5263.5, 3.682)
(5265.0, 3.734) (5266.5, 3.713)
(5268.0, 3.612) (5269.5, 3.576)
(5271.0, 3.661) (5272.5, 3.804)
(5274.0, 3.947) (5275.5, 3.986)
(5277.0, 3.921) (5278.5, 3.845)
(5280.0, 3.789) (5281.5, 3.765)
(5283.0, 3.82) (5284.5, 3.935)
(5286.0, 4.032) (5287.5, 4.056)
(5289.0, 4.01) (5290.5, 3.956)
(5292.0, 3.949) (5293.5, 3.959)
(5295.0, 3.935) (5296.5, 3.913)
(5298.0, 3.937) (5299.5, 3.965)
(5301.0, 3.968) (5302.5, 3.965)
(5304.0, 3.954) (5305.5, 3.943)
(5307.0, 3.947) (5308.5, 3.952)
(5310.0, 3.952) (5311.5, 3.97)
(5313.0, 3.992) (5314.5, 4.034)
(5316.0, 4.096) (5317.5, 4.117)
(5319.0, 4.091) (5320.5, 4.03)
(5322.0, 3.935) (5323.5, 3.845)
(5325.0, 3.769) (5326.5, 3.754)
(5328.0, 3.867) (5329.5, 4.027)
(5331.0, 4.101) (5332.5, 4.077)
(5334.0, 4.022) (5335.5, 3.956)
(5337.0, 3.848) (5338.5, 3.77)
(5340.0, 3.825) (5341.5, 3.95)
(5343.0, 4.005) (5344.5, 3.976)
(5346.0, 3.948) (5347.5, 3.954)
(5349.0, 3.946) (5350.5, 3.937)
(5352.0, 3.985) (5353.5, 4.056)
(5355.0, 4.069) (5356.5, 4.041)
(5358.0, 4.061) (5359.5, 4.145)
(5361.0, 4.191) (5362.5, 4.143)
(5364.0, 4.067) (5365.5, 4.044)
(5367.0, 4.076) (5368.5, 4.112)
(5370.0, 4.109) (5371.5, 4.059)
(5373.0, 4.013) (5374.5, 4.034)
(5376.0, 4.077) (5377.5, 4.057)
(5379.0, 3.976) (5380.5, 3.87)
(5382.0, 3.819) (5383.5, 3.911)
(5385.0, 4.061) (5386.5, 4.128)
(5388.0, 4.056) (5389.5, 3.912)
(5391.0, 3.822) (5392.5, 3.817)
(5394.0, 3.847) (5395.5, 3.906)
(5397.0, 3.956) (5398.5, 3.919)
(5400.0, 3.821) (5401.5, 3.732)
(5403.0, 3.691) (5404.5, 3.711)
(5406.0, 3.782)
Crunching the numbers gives 0.33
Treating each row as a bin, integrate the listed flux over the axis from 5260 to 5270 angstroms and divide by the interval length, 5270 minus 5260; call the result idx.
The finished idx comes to 3.68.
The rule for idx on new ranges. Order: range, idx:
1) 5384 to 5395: 3.95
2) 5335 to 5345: 3.90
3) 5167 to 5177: 3.65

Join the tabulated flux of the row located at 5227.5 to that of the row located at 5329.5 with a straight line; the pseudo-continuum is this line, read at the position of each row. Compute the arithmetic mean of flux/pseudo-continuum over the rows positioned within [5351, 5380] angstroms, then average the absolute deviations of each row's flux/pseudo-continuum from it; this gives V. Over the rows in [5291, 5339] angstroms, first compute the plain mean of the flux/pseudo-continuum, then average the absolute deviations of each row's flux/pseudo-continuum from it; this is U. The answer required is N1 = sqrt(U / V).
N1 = 1.3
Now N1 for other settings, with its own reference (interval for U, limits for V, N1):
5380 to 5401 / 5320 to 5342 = 0.9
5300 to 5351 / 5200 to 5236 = 1.1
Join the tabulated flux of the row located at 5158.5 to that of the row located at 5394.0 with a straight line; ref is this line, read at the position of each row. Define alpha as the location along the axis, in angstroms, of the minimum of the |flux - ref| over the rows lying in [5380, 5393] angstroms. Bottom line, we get 5380.5 angstroms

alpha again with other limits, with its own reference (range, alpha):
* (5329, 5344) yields 5337.0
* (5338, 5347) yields 5340.0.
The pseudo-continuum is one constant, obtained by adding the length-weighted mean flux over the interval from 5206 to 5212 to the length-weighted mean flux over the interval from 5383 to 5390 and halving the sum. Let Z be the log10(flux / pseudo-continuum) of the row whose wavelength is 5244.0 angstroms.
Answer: 0.004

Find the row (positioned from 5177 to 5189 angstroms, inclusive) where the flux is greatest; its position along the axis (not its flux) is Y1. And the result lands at 5178.0 angstroms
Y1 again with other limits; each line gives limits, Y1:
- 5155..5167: 5157.0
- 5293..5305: 5301.0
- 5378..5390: 5386.5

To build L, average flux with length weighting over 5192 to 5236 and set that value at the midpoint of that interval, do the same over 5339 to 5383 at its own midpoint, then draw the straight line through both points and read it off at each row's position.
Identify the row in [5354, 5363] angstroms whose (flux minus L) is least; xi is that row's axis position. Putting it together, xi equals 5356.5 angstroms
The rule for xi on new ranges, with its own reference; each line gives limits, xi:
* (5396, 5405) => 5403.0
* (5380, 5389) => 5382.0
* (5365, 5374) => 5373.0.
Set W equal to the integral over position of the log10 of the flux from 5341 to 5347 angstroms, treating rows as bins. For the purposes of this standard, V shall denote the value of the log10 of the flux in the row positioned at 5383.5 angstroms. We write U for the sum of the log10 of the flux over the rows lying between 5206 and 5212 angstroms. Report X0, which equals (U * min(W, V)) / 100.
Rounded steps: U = 2.30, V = 0.592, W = 3.59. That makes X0 0.0136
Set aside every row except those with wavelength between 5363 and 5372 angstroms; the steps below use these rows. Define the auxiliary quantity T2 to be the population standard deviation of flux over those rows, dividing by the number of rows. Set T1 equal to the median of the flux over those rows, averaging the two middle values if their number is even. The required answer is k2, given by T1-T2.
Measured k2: 4.05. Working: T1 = 4.07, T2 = 0.025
